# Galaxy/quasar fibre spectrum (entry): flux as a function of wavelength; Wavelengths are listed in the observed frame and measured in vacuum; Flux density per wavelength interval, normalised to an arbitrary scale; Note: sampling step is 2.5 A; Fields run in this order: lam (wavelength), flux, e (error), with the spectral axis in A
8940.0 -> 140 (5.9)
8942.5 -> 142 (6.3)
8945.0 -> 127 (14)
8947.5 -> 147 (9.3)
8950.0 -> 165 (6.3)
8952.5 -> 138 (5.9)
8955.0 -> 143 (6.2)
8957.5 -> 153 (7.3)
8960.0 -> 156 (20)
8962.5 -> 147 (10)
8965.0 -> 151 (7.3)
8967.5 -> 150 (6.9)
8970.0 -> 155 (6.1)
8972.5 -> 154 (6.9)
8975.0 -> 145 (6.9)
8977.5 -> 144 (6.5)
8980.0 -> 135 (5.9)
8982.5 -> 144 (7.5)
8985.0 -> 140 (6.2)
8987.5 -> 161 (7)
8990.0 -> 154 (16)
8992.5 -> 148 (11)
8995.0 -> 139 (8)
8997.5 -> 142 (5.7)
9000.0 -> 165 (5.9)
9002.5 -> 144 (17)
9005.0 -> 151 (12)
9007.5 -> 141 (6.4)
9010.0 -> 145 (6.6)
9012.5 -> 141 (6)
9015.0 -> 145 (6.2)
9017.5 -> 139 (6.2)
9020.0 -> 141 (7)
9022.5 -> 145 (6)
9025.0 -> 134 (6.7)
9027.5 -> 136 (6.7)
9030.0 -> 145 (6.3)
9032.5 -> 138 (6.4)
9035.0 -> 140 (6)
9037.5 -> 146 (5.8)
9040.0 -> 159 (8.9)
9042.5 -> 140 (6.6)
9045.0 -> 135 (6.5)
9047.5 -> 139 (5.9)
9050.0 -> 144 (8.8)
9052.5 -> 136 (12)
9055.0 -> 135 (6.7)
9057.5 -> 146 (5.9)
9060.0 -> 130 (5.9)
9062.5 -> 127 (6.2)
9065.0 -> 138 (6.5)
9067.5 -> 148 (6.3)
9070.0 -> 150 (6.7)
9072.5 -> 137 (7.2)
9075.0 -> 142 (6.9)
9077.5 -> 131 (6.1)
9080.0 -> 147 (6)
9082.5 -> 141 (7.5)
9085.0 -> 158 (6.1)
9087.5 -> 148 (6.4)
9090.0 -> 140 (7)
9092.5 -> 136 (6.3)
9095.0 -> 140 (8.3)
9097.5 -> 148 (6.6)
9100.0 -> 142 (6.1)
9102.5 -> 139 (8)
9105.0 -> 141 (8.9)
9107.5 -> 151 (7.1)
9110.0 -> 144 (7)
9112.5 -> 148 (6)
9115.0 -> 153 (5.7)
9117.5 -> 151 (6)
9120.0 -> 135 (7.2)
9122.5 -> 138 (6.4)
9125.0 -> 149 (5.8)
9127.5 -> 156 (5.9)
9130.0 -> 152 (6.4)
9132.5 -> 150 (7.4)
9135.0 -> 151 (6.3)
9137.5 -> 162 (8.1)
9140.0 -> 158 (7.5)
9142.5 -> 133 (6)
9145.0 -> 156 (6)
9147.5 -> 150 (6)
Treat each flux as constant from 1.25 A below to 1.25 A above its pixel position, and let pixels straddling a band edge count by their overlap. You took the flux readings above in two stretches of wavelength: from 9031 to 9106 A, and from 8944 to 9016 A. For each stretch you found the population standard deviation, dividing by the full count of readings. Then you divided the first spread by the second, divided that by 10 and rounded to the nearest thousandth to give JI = 0.085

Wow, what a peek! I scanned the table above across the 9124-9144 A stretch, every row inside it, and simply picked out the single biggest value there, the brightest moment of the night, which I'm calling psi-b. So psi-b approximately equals 162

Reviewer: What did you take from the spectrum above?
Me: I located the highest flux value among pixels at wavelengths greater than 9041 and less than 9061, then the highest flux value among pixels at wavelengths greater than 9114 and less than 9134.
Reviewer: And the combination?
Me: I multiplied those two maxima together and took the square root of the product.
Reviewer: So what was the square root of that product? 151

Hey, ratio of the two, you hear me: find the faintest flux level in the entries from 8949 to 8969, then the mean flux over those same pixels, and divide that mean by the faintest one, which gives 1.09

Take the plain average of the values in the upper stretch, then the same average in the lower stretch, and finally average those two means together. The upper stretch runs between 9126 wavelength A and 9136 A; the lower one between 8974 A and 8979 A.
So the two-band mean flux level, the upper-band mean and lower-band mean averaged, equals 148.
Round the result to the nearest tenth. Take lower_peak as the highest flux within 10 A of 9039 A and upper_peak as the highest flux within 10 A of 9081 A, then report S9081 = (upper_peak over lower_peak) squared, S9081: 1.0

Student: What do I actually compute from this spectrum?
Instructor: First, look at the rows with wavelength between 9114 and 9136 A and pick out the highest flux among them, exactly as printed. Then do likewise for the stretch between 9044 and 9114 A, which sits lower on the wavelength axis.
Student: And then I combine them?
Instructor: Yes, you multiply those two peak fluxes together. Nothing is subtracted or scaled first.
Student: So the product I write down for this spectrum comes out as 24648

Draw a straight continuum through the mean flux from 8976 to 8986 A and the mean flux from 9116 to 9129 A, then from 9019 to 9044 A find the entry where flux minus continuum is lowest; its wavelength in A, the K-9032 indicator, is 9025.0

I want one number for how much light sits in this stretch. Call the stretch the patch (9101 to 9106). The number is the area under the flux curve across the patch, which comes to 700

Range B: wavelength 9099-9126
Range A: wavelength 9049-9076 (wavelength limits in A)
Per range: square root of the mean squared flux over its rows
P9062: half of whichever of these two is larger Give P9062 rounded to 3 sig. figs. 72.4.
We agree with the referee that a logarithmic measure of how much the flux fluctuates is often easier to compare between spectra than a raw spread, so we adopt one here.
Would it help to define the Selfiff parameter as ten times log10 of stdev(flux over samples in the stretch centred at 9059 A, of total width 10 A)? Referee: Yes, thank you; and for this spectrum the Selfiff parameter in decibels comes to 9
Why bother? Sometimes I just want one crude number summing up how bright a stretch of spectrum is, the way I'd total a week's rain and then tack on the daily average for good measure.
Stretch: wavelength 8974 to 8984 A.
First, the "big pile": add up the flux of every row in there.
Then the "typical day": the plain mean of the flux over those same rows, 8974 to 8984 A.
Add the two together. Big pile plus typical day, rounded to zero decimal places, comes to 710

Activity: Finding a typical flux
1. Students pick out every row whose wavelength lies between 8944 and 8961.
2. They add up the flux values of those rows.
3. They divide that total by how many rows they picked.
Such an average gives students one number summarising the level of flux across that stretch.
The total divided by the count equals 147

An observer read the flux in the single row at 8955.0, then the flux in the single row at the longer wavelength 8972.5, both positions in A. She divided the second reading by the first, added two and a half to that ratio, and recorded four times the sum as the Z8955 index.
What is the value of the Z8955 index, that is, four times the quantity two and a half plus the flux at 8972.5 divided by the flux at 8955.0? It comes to 14.3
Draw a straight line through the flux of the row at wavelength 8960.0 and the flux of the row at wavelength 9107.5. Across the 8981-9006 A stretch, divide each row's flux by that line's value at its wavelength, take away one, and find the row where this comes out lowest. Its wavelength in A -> 8995.0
